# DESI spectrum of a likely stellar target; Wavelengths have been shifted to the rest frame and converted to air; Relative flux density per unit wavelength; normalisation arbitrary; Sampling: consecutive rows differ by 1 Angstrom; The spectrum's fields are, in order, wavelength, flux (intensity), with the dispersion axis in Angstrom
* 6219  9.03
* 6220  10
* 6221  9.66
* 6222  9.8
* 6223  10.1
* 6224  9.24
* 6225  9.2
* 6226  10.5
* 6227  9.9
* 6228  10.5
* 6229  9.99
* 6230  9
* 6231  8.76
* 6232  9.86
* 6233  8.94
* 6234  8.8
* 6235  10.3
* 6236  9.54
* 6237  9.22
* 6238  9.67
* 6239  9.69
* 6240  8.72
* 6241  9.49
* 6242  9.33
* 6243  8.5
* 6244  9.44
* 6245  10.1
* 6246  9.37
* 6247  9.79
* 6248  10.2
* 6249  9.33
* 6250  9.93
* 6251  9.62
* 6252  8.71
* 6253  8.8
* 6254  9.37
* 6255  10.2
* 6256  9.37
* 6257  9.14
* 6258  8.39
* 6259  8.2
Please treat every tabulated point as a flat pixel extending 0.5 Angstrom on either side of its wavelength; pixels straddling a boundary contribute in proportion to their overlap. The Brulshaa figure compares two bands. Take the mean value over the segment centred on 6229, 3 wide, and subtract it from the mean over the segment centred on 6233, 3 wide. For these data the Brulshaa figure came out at -0.63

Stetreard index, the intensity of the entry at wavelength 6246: 9.37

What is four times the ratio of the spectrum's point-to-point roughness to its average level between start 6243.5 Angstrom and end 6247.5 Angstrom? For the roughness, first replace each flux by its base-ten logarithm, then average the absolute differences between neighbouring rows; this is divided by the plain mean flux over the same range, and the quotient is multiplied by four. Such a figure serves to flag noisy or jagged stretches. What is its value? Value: 0.0112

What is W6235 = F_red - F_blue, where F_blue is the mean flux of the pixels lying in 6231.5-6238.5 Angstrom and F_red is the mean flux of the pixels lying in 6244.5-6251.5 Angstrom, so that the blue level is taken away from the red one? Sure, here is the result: 0.29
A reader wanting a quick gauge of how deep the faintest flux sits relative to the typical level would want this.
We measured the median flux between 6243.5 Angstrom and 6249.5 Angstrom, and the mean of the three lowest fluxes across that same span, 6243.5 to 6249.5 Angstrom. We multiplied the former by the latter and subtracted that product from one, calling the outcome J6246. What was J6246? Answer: -89.2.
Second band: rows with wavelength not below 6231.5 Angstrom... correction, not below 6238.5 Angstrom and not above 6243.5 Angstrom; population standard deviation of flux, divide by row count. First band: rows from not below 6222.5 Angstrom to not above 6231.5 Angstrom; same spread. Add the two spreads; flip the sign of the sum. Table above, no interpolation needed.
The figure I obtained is -1.07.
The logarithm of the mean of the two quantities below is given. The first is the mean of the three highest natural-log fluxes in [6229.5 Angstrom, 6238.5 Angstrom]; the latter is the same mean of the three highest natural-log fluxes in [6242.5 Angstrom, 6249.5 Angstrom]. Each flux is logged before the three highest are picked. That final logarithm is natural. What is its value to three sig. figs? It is 0.833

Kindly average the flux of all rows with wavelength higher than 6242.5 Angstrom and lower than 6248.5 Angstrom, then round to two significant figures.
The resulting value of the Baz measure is 9.6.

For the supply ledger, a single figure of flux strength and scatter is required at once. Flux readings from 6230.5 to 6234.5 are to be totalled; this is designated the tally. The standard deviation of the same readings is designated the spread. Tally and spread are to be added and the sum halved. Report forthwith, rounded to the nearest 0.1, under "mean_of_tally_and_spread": 18.4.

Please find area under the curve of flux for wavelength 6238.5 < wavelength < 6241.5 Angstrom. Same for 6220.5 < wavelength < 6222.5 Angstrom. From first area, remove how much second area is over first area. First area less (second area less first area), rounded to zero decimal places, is 36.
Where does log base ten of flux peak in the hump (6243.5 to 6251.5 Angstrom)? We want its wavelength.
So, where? 6248 Angstrom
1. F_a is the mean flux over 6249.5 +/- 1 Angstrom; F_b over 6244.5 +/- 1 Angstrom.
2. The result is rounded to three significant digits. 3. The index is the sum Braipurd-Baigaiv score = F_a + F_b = 19.4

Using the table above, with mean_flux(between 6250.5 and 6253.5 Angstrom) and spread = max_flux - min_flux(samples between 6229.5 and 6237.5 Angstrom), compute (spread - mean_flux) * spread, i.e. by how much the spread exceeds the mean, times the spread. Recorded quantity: -11.6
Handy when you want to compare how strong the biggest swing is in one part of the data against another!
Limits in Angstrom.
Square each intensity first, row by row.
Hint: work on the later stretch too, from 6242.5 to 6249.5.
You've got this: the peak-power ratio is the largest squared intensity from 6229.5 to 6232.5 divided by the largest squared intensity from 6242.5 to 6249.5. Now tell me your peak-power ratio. 0.934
